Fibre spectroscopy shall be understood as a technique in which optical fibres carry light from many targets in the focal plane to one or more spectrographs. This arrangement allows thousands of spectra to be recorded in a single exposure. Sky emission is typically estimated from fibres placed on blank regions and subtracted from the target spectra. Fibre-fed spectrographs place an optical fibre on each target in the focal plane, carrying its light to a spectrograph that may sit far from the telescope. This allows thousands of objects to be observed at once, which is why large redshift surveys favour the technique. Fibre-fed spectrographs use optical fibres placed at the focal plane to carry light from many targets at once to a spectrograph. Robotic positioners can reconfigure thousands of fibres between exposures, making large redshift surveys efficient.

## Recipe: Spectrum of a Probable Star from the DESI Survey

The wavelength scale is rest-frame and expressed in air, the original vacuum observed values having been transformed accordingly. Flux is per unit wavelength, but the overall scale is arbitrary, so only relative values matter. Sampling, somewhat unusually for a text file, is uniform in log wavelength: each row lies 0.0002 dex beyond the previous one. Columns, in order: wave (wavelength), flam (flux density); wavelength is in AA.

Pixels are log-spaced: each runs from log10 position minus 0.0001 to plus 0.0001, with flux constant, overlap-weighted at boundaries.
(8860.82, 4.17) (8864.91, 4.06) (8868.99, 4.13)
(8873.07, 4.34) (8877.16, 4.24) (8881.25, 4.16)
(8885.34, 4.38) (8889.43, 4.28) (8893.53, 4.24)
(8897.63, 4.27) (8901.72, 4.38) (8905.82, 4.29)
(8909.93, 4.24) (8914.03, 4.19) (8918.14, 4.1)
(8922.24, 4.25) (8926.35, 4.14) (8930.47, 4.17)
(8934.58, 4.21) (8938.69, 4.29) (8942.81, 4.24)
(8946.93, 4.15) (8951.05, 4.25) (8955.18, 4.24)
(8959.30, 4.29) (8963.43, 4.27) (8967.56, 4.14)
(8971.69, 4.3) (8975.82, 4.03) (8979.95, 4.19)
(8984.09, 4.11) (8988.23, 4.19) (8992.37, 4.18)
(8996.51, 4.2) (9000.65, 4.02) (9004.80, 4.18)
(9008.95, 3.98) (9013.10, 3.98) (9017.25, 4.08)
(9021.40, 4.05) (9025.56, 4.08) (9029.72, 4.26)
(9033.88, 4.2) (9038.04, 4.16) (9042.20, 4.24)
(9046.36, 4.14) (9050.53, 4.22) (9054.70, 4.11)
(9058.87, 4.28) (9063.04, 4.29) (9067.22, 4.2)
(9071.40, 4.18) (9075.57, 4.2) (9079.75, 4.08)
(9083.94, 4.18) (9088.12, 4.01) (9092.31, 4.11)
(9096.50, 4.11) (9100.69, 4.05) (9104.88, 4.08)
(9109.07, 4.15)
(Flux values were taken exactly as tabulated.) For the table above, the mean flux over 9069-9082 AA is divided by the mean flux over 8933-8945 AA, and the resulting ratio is 0.98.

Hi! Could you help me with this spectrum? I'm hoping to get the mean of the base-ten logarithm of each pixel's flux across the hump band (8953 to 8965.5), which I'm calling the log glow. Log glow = 0.630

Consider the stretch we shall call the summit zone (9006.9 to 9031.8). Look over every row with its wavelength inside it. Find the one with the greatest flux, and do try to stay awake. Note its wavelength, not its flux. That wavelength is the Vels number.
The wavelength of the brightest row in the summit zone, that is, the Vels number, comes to 9029.72 AA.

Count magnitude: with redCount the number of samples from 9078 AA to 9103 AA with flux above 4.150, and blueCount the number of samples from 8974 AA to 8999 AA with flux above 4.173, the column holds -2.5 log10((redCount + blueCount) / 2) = -1.0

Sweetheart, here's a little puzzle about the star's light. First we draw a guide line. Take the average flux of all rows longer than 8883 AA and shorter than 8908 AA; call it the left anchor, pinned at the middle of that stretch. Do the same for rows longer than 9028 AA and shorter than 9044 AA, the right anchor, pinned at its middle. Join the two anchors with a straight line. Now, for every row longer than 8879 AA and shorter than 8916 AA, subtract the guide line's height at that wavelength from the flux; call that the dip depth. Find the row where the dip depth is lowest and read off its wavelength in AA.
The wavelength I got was 8881.25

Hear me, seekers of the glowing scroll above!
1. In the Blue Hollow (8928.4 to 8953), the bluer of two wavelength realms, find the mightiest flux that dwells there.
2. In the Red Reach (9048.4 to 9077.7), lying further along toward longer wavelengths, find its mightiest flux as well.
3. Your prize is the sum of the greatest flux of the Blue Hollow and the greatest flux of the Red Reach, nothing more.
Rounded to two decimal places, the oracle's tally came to 8.58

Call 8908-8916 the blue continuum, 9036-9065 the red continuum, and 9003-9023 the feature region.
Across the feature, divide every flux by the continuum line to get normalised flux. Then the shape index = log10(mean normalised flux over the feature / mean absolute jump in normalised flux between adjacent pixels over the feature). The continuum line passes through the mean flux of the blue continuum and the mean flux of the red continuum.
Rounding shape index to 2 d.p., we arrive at 1.69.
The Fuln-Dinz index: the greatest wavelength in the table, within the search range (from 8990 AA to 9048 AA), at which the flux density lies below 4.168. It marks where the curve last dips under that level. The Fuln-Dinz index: 9046.36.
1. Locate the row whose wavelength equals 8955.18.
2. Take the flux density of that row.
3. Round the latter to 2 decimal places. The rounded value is 4.24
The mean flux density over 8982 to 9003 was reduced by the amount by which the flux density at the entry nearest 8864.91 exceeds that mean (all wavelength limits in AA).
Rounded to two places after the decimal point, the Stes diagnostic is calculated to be 4.22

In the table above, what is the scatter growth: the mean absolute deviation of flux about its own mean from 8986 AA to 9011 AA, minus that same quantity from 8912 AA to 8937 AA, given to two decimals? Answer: 0.04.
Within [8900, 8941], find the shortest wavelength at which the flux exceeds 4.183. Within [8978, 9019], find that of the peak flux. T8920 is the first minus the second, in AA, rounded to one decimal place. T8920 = -94.8 AA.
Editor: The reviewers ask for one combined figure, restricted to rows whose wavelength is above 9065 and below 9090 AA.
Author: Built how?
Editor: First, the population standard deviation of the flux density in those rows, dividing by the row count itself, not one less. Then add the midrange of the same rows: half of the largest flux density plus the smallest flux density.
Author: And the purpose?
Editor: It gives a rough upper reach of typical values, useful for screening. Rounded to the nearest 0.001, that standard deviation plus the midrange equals 4.177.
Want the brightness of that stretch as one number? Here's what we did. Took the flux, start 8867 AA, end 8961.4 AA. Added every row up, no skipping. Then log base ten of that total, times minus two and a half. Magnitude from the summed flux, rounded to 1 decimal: -5.0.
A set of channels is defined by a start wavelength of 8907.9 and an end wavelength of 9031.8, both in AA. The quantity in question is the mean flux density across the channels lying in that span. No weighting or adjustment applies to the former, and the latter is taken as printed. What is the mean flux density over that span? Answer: 4.17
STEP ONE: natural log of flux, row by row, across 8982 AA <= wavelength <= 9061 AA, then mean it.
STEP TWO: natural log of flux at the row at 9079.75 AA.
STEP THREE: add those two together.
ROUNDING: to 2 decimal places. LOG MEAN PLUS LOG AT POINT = 2.83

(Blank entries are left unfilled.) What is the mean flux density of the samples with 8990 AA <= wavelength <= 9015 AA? 4.09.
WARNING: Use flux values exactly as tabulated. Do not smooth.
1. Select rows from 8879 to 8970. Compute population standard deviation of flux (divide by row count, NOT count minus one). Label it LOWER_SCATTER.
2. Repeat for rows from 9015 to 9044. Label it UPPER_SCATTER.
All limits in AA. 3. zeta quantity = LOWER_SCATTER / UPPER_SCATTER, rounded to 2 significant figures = 0.92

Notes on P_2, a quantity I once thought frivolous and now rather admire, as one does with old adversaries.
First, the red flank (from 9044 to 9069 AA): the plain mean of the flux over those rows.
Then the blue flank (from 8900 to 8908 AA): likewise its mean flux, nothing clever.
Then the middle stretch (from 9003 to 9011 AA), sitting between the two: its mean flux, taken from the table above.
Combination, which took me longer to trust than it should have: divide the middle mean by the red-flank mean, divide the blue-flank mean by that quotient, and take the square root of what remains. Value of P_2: 2.11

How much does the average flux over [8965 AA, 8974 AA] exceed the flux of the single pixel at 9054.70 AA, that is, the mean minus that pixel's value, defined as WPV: 0.11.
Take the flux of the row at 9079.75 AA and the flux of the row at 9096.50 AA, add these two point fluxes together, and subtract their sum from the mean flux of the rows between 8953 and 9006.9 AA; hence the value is -4.01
